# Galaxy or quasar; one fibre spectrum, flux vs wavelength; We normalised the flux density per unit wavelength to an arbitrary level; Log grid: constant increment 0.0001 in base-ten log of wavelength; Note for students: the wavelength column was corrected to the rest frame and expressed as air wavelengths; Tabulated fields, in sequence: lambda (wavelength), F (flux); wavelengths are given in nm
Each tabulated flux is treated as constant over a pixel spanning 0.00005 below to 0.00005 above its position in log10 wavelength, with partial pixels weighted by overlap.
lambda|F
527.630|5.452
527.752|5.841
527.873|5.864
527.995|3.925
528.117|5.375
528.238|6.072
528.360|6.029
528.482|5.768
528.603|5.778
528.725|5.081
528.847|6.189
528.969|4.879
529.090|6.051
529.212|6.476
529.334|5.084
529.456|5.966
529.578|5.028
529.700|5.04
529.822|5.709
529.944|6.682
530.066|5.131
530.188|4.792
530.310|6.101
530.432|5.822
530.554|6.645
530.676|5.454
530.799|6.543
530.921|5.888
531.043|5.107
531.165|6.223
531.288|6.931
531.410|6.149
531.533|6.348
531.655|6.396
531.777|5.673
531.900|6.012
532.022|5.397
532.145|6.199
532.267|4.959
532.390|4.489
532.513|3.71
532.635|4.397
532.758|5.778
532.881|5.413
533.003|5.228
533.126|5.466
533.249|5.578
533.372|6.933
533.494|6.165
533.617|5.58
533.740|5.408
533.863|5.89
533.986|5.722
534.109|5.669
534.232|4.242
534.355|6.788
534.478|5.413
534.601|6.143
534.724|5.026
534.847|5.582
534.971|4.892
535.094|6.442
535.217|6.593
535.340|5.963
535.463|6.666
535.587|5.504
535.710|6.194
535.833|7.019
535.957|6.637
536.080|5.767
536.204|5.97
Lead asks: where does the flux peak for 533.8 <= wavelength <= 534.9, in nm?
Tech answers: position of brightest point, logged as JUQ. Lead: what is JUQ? 534.355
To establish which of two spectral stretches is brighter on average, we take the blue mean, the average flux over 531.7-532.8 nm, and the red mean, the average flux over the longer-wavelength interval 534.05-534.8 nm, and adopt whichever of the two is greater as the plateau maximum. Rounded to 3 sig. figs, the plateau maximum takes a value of 5.55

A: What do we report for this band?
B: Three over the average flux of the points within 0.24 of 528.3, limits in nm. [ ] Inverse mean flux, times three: 0.516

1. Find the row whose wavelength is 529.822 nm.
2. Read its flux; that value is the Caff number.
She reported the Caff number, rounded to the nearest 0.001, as 5.709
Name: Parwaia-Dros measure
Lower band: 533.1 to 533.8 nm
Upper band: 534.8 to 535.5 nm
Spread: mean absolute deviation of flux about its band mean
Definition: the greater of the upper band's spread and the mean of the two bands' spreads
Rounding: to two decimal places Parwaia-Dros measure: 0.54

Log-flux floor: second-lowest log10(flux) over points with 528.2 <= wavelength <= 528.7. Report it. 0.76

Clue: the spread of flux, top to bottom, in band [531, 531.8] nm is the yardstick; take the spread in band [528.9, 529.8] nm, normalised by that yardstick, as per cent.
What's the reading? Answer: 88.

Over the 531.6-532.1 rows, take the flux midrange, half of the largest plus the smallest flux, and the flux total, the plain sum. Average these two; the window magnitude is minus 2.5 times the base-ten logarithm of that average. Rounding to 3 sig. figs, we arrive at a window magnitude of -2.92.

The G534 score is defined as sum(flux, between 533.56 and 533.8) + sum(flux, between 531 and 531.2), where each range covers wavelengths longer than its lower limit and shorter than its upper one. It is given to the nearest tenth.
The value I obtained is 22.3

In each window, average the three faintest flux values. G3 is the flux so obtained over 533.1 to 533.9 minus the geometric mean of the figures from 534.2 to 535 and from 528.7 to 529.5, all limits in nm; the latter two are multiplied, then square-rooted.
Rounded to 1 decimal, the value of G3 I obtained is 0.6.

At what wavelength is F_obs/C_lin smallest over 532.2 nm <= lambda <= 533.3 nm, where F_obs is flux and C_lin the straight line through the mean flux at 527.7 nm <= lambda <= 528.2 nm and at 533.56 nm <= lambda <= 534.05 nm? 532.513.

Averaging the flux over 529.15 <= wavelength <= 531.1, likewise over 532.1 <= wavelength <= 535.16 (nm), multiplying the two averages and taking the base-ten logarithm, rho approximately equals 1.50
